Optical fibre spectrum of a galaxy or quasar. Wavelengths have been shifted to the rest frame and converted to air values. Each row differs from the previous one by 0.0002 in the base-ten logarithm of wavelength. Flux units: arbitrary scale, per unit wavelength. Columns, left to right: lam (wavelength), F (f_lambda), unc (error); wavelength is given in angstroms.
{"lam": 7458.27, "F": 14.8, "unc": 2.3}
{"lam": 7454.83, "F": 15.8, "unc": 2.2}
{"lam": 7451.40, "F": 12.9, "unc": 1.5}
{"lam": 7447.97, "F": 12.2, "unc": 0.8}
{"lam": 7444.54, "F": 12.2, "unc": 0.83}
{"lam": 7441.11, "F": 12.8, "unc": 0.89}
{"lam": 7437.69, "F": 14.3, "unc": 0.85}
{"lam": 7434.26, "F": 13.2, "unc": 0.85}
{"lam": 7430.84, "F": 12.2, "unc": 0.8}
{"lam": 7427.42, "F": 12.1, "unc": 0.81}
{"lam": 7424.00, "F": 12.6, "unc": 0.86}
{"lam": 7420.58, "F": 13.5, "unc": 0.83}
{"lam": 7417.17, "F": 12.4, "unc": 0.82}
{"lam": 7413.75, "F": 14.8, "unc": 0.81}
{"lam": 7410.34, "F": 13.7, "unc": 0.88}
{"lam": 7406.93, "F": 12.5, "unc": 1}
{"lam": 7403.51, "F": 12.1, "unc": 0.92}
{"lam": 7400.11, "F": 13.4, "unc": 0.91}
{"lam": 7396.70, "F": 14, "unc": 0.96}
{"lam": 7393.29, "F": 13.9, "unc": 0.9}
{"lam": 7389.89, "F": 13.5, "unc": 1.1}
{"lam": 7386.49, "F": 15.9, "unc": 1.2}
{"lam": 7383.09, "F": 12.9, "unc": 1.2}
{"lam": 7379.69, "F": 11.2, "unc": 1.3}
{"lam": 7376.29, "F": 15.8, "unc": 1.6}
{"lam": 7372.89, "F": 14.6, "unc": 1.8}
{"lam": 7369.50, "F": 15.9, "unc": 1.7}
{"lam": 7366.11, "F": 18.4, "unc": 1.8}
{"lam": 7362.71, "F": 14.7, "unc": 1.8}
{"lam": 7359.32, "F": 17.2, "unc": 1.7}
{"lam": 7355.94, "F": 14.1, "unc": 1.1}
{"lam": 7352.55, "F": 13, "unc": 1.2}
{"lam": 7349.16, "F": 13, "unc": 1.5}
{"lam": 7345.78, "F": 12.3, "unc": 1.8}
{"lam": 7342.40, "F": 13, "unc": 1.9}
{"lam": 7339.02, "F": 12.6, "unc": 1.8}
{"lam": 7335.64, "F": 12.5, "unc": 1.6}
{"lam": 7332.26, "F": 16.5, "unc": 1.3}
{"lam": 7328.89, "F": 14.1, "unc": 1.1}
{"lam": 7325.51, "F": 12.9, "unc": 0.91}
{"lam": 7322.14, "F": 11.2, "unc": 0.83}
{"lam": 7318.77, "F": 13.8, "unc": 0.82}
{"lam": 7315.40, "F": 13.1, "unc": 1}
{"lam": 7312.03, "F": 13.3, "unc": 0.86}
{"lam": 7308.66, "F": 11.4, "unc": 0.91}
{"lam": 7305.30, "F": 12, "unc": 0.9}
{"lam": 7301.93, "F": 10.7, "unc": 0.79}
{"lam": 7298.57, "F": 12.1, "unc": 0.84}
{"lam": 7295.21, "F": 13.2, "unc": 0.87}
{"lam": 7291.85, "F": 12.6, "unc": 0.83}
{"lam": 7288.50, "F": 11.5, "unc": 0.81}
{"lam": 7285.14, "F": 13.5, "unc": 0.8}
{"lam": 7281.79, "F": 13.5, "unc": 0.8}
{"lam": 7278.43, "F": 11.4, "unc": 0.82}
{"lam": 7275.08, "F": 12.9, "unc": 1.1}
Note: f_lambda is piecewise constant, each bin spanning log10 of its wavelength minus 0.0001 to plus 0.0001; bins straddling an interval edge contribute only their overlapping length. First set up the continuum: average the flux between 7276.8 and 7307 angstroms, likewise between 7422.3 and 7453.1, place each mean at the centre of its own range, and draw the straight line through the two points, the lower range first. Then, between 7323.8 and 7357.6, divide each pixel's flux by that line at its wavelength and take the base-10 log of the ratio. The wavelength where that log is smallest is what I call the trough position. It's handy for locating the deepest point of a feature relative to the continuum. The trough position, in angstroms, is 7345.78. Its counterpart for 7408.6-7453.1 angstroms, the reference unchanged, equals 7427.42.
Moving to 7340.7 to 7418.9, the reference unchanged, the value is 7379.69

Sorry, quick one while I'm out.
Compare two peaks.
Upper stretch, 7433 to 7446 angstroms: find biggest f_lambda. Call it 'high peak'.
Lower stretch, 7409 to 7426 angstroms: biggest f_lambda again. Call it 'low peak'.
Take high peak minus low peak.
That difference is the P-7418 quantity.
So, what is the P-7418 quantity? -0.5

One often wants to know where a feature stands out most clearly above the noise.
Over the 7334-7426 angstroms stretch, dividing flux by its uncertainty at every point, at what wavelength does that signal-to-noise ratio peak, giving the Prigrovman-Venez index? 7413.75 angstroms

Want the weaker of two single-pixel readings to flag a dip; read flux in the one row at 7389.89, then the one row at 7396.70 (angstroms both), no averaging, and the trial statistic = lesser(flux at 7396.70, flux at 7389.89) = 13.50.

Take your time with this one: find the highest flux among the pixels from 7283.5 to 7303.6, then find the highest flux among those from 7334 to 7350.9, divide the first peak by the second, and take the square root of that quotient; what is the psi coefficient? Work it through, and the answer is 1.02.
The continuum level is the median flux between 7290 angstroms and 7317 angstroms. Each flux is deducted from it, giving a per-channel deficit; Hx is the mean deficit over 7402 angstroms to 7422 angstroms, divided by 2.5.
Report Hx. -0.3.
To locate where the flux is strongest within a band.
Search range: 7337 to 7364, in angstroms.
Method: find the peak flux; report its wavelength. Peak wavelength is 7359.32 angstroms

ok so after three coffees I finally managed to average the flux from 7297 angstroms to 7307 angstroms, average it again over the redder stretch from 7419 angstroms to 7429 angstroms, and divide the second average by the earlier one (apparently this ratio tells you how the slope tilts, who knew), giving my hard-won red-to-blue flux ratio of 1.10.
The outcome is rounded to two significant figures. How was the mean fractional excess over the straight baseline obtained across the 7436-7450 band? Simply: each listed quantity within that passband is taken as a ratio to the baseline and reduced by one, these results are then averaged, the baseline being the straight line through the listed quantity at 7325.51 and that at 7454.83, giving -0.17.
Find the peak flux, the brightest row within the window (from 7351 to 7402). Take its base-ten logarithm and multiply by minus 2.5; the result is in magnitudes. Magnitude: -3.16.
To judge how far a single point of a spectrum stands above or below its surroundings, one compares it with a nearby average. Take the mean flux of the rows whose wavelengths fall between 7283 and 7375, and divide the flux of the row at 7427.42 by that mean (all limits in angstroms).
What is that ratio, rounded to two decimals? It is 0.90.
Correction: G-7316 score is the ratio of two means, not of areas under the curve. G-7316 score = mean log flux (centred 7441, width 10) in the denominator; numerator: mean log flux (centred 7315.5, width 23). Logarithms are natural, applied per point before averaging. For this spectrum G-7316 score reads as 0.98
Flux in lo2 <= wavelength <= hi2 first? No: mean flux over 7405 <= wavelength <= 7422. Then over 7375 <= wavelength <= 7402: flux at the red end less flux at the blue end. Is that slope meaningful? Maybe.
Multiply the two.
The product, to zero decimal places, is -32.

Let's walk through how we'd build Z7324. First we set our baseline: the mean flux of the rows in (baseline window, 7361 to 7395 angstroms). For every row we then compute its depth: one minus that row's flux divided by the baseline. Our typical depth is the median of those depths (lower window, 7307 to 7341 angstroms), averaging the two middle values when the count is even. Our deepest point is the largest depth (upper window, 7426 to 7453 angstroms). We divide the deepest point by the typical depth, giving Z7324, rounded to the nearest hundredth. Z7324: 1.54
